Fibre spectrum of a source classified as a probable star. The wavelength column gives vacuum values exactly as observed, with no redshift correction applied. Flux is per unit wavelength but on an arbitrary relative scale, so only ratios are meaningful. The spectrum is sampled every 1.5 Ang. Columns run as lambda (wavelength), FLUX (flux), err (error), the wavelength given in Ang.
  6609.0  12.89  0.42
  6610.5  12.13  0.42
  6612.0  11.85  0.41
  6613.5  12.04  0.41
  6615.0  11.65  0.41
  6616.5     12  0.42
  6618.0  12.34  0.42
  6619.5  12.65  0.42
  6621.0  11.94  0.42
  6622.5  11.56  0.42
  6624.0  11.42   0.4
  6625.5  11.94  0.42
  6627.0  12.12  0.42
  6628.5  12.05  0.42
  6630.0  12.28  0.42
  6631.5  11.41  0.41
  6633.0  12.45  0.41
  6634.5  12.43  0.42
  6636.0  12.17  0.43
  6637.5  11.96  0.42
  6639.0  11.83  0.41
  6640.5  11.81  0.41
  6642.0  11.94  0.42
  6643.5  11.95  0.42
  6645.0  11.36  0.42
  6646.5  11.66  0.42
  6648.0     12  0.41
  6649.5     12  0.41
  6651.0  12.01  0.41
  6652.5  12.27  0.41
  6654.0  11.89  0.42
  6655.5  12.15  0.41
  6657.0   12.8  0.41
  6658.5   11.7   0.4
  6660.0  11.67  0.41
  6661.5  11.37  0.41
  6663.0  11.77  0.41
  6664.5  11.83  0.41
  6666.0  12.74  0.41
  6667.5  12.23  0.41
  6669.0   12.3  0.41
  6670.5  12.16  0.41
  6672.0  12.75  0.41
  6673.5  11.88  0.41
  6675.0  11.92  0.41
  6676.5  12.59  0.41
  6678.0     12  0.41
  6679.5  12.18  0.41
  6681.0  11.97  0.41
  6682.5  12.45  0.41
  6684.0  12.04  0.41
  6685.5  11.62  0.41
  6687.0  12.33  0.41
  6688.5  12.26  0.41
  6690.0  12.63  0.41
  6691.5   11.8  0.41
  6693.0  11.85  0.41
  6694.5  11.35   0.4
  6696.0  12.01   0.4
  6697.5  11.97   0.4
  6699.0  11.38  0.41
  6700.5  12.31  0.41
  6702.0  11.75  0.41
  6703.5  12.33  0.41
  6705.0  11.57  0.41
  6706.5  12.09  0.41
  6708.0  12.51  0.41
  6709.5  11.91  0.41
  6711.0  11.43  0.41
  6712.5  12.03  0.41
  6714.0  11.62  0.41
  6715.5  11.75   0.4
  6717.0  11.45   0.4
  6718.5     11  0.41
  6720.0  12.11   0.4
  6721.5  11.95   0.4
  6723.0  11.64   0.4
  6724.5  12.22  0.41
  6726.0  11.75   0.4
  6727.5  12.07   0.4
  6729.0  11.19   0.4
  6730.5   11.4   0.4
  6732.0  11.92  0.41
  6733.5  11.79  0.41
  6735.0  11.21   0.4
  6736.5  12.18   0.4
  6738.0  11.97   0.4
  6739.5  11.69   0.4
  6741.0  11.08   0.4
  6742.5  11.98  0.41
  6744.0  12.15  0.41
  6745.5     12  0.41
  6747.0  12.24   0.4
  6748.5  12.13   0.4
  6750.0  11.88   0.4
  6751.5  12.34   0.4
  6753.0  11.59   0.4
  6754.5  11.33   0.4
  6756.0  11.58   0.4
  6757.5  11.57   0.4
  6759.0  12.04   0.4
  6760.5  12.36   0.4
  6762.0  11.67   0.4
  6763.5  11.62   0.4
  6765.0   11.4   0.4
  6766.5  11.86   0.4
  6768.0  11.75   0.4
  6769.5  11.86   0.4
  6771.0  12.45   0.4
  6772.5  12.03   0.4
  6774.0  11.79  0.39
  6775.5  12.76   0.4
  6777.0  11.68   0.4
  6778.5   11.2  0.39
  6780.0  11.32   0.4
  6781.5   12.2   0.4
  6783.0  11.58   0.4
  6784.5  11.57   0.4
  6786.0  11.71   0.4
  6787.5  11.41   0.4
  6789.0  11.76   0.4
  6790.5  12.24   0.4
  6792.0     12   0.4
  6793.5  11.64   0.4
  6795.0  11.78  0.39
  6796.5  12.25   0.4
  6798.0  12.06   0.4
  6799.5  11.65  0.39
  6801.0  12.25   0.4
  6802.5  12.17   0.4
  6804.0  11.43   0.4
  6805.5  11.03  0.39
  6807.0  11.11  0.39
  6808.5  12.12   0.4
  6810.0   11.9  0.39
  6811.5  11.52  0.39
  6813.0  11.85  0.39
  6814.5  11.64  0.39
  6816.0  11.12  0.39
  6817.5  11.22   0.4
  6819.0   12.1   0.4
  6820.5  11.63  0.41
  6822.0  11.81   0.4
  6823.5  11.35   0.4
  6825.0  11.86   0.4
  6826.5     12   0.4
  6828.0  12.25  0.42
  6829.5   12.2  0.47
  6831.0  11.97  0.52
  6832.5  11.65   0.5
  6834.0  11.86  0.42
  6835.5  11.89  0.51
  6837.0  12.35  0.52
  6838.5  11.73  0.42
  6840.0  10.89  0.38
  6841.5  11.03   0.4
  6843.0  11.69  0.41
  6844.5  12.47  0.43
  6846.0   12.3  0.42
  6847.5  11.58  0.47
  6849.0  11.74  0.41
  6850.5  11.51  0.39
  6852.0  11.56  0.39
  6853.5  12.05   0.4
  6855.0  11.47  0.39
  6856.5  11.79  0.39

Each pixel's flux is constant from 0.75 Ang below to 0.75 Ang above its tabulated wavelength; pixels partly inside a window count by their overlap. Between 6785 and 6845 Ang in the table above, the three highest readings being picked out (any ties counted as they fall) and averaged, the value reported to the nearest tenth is 12.4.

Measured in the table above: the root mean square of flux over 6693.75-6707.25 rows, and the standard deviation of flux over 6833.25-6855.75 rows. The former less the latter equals 11.4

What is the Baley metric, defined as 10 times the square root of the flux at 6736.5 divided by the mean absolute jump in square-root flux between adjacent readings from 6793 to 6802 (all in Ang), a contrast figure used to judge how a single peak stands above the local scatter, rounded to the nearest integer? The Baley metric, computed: 666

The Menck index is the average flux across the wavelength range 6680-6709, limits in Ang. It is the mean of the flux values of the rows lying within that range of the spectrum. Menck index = 12.01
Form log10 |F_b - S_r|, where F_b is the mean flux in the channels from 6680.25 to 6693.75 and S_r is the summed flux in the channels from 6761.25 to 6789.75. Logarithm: 2.3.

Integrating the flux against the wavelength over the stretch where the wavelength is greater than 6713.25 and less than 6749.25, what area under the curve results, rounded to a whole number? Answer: 424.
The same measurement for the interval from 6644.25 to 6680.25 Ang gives 434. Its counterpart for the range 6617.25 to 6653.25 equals 431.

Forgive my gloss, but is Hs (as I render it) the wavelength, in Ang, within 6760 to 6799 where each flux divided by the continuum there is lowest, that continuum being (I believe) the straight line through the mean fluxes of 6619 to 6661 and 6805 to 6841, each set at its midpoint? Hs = 6778.5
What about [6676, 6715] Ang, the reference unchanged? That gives 6694.5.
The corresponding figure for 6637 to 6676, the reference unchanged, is 6645.0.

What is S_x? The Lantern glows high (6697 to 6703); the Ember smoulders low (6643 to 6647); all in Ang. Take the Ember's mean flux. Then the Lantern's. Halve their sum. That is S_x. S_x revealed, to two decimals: 11.75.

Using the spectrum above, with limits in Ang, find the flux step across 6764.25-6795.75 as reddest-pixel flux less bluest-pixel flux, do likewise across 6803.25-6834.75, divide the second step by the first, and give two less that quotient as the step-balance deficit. 0.9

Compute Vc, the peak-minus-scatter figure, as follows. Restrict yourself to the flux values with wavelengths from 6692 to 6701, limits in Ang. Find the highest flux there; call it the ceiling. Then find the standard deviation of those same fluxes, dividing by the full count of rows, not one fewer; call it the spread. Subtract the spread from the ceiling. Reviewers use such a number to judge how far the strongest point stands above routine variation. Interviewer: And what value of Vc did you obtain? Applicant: 12.0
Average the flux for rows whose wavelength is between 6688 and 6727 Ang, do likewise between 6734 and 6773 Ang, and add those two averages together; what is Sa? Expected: 23.7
